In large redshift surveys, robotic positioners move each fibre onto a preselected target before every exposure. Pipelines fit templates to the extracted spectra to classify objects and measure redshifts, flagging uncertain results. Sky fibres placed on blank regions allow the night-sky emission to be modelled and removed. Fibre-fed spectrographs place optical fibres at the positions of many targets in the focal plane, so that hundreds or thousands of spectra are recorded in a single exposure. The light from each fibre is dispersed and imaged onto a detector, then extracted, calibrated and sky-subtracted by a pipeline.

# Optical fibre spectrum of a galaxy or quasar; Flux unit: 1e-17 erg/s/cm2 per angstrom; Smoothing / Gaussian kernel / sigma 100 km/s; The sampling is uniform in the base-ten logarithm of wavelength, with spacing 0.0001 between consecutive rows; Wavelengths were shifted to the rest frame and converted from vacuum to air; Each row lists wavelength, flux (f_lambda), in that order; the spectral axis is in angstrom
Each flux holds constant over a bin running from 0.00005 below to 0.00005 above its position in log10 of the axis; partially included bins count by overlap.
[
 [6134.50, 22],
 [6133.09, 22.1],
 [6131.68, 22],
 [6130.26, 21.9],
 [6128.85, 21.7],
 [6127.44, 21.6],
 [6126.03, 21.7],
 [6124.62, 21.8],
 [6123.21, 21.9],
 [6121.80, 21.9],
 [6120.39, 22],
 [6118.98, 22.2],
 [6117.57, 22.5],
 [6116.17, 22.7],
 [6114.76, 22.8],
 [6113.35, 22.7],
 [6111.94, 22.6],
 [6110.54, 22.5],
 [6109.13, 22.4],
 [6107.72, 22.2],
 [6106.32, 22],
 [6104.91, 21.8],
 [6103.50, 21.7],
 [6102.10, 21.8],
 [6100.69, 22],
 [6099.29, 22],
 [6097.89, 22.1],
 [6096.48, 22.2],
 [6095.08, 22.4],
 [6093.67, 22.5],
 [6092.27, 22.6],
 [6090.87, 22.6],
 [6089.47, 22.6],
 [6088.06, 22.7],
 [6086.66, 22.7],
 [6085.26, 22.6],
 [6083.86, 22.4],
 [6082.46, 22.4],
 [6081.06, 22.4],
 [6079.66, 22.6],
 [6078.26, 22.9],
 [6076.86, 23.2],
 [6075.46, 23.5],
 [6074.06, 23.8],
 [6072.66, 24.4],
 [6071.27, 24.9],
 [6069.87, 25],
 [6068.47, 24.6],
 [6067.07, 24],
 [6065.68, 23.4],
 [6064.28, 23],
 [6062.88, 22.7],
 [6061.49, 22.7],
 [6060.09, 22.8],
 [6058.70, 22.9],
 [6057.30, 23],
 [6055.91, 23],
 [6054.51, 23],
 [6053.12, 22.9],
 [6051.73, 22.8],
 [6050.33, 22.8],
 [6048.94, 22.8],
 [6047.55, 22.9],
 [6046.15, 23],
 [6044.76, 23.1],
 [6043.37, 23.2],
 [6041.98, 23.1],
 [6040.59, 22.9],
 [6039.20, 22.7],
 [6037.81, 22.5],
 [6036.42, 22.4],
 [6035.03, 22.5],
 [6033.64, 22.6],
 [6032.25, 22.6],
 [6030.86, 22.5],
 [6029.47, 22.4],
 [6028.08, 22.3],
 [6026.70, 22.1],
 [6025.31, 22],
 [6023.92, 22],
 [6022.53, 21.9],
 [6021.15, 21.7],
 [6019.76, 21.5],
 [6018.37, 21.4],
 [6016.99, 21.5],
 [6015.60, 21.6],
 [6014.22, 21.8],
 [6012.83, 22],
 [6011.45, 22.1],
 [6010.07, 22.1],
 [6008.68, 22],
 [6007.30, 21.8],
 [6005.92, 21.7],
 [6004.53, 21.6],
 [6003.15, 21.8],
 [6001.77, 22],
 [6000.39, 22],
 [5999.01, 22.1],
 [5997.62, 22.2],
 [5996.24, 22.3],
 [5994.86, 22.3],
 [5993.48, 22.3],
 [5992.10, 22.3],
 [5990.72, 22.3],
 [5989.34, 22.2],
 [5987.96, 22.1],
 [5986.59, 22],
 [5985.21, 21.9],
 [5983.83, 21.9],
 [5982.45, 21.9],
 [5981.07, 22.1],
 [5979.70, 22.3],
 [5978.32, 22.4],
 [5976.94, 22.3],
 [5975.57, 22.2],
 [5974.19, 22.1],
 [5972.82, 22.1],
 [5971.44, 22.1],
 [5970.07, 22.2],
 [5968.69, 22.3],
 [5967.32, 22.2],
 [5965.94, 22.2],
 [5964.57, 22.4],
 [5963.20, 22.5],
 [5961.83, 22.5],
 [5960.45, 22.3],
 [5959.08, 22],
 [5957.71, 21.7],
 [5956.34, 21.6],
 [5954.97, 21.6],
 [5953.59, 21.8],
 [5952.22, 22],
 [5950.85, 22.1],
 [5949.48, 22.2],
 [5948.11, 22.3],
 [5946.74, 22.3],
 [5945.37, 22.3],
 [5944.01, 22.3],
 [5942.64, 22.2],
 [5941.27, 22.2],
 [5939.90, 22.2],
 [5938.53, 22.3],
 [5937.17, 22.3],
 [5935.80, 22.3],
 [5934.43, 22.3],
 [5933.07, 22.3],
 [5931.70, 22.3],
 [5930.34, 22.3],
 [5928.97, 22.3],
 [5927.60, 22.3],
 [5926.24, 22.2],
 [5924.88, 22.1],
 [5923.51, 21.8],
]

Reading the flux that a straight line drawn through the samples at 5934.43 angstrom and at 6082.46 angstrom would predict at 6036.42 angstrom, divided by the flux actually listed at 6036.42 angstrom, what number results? 1.00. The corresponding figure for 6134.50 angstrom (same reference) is 1.02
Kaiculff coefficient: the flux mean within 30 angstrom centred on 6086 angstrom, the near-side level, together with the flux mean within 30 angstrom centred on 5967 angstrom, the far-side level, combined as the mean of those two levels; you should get 22.5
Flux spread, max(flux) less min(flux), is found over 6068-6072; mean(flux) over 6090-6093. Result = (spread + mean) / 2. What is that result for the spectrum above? 11.5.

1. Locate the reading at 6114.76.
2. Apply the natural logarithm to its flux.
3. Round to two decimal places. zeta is 3.13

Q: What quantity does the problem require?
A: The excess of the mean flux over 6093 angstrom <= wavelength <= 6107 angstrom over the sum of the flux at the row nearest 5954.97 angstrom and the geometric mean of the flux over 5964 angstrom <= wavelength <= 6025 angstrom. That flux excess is -21.6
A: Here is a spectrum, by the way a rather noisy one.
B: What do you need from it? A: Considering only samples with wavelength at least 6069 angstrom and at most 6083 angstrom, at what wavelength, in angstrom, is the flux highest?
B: 6069.87 angstrom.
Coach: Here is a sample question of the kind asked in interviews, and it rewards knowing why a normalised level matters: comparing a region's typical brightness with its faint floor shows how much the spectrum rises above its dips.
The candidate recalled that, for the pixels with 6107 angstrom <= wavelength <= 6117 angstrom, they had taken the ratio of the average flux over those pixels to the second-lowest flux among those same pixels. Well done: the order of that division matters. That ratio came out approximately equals 1.01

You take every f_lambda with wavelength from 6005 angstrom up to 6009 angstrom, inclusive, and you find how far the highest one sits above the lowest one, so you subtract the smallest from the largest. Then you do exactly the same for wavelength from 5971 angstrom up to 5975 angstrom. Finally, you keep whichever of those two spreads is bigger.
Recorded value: 0.30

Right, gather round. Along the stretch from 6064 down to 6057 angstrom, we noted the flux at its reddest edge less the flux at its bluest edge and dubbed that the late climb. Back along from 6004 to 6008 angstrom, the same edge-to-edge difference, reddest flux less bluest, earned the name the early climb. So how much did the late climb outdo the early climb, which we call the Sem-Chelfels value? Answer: -0.5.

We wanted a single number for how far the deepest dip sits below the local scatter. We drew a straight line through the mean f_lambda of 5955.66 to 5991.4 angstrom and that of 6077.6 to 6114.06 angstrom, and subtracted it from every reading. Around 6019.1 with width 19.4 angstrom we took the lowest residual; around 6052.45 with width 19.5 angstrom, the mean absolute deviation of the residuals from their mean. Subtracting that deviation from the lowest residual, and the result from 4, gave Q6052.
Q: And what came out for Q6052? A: 4.94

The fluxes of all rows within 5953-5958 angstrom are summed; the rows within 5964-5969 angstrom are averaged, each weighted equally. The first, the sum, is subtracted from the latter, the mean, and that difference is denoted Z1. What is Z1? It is -64.4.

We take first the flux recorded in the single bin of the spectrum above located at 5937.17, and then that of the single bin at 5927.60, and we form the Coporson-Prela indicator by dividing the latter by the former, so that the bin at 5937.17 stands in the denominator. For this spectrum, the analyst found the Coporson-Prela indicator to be 1.00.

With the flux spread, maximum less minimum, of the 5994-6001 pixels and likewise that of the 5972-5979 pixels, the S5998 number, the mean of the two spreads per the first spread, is 1.0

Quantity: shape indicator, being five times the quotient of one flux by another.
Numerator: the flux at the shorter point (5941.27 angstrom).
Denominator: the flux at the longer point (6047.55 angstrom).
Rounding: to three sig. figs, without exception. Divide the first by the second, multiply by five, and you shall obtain 4.85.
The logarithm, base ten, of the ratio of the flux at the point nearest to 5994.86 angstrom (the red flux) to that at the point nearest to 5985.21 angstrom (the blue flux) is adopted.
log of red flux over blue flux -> 0.008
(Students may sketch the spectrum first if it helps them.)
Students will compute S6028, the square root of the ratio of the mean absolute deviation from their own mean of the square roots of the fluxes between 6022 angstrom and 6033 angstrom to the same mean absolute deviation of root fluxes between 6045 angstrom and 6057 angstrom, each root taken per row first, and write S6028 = 1.74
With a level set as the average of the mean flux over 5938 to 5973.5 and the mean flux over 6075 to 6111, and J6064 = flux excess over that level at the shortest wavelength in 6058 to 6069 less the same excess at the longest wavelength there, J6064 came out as -1.7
